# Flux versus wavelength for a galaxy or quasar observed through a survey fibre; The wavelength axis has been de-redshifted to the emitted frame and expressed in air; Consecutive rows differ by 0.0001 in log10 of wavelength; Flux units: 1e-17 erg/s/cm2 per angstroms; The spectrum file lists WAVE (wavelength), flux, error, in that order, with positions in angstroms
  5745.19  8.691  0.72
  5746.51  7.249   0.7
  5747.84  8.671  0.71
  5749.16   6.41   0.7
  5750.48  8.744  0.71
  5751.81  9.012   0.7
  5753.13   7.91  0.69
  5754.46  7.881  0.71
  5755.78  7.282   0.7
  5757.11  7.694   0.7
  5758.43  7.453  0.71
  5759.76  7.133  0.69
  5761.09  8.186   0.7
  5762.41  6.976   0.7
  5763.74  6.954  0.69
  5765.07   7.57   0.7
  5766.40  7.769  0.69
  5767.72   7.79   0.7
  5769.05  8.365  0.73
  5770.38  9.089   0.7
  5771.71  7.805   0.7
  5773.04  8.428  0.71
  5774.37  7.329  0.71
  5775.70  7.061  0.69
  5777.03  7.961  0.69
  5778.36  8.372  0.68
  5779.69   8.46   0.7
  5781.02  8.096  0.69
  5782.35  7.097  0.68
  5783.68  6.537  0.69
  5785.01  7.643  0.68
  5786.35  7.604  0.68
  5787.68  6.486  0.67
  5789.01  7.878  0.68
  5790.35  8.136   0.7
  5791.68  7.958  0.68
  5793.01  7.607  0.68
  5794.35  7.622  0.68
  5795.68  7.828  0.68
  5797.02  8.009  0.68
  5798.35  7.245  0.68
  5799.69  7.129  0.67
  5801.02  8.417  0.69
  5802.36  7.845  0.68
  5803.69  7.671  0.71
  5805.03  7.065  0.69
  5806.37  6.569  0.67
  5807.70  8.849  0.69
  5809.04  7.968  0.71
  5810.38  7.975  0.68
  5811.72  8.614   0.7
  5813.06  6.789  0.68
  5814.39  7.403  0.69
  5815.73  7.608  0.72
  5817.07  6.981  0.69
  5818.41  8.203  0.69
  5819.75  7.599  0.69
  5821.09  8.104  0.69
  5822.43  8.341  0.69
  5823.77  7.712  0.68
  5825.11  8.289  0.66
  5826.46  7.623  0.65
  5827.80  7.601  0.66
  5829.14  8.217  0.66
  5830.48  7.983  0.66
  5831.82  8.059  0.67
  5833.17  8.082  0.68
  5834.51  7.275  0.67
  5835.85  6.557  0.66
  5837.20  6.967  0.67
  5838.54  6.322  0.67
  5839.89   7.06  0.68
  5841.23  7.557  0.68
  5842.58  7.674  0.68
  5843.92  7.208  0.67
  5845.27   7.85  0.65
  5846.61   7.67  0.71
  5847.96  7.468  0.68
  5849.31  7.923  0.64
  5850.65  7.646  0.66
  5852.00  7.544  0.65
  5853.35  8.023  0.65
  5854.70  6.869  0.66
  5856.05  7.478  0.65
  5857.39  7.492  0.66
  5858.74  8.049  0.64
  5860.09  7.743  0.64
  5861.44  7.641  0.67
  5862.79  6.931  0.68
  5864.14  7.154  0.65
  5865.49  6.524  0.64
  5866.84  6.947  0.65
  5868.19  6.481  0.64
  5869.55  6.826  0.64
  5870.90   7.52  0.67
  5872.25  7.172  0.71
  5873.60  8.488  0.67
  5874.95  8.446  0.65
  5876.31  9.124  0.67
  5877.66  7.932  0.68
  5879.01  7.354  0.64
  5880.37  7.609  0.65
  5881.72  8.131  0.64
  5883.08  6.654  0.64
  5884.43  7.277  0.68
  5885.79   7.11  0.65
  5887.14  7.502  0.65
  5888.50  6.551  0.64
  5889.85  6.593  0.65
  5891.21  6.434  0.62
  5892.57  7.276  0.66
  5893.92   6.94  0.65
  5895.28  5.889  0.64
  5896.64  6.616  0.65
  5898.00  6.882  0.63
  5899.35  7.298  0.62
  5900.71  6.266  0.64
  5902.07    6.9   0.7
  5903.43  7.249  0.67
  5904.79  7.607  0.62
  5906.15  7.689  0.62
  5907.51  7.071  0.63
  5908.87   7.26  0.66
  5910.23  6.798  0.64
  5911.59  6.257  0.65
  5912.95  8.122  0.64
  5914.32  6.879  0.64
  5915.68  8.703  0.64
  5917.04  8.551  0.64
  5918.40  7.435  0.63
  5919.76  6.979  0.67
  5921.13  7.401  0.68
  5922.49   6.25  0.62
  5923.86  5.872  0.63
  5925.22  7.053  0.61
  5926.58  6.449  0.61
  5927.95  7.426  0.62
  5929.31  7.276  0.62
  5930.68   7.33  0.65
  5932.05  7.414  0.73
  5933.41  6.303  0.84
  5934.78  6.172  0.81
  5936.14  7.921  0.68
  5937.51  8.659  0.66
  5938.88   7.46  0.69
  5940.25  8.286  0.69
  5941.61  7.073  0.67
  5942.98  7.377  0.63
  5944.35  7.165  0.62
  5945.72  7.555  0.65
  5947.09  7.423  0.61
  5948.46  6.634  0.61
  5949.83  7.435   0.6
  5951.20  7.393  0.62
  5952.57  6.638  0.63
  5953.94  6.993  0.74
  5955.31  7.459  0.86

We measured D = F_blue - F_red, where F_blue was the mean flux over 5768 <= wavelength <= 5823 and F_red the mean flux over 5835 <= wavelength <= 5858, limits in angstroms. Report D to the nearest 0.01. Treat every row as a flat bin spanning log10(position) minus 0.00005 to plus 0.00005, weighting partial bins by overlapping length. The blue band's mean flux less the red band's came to 0.38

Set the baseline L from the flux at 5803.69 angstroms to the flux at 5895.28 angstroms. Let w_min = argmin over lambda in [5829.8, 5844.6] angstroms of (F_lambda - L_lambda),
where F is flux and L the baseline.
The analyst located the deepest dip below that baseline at 5838.54 angstroms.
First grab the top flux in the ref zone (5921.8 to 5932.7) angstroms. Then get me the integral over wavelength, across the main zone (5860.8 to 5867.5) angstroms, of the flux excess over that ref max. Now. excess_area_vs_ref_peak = -2.6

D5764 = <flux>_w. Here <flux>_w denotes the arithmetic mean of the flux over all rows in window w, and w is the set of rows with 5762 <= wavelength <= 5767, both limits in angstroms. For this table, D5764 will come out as 7.32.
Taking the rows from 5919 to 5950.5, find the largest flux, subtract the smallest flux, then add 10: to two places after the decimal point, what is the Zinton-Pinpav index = 12.79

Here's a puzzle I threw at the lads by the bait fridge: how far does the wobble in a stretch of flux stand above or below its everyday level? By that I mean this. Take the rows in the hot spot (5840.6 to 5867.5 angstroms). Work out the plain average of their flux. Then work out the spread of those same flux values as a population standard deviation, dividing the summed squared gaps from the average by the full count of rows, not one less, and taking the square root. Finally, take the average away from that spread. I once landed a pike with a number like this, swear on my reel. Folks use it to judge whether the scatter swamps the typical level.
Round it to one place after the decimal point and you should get -7.1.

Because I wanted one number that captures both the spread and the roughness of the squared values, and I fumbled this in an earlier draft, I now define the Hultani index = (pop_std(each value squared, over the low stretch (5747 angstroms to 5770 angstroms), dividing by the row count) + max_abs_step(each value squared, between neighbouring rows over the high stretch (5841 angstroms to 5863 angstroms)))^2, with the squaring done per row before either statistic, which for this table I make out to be 769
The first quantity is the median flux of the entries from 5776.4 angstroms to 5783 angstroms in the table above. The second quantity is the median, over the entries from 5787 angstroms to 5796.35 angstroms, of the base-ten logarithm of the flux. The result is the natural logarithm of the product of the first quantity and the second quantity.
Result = 1.98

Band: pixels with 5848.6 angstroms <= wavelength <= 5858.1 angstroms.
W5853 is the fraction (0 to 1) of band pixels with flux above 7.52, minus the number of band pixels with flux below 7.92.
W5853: -4.4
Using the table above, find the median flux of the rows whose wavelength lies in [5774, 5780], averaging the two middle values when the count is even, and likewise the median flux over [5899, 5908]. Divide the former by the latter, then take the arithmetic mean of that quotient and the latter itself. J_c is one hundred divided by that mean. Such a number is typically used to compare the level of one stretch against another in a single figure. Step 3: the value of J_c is 24.0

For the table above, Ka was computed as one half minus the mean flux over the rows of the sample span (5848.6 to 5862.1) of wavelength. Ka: -7.1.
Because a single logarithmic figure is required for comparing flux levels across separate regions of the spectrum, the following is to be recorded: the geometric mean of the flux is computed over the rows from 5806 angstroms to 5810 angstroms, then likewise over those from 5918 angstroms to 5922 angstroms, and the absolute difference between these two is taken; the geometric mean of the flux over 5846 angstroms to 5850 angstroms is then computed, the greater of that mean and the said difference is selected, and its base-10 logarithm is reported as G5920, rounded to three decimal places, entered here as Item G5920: 0.886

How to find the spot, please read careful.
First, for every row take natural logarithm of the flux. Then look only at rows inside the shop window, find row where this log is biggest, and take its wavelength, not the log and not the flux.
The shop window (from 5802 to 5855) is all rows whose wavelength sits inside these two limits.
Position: 5807.70 angstroms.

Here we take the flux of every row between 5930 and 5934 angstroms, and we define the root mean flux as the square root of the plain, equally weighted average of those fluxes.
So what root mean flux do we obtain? 2.65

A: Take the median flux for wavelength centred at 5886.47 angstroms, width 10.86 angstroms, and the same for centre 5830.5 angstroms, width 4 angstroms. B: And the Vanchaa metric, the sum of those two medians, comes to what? 14.9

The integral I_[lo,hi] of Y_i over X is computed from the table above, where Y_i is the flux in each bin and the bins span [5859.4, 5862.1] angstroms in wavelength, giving 20.8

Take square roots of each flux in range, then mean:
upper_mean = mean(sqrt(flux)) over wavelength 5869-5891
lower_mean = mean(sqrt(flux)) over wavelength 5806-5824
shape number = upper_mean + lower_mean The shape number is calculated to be 5.52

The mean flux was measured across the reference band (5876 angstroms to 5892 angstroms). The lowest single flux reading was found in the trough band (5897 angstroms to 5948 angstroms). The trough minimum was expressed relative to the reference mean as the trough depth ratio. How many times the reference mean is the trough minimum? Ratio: 0.80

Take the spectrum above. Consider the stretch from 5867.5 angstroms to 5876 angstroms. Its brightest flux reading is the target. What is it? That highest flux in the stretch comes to 8.488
